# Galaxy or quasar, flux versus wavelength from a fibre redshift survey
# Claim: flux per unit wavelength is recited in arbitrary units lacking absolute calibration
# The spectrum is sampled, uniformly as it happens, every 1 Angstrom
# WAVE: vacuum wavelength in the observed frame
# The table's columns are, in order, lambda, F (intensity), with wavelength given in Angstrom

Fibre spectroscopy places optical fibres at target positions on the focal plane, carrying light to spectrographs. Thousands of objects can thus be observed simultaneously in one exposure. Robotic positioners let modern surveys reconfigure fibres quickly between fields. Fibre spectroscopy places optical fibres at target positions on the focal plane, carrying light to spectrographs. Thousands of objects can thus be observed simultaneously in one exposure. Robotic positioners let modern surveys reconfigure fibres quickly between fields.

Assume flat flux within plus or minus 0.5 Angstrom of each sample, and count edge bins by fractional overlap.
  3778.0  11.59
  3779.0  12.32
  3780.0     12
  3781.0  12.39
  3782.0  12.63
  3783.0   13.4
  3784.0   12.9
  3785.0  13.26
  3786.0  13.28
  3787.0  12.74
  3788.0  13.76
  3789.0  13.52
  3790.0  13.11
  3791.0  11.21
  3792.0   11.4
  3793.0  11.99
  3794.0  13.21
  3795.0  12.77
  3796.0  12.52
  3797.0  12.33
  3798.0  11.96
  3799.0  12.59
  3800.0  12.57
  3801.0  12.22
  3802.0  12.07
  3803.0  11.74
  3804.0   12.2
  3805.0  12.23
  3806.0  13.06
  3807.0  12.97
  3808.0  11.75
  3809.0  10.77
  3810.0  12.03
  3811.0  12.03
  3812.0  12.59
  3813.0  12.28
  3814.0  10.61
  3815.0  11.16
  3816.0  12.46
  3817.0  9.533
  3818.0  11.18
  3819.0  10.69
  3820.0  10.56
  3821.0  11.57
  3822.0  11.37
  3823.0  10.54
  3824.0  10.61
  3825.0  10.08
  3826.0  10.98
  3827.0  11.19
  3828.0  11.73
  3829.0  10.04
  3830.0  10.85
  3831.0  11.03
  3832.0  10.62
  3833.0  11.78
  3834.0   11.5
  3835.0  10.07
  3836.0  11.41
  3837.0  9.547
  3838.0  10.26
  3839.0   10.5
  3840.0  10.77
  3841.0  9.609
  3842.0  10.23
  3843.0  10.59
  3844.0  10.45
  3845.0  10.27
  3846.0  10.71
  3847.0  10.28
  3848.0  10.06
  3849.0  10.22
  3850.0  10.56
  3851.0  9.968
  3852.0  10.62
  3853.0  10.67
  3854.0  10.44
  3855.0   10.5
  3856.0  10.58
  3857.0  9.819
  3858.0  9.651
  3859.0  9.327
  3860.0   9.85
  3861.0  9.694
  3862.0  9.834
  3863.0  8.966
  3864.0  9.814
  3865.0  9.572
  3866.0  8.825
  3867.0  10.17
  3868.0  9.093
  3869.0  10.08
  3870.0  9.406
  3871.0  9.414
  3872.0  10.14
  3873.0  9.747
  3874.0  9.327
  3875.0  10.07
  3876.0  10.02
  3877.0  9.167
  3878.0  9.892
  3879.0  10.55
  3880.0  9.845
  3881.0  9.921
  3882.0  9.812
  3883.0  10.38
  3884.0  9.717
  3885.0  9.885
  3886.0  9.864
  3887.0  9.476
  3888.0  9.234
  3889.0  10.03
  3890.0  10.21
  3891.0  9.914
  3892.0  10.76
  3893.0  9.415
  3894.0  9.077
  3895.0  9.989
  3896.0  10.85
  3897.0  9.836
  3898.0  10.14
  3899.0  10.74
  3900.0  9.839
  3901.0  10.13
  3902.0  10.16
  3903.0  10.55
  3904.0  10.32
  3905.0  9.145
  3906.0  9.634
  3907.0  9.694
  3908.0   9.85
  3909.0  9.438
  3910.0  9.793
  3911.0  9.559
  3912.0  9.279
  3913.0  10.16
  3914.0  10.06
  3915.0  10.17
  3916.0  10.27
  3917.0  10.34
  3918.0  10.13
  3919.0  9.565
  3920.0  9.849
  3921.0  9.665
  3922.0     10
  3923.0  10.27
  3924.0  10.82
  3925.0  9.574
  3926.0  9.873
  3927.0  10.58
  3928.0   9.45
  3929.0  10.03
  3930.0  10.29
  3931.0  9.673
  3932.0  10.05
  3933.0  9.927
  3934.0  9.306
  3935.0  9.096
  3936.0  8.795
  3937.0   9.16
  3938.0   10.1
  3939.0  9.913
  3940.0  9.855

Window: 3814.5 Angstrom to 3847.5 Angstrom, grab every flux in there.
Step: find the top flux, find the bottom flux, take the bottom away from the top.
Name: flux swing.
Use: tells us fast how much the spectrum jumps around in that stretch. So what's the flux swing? 2.9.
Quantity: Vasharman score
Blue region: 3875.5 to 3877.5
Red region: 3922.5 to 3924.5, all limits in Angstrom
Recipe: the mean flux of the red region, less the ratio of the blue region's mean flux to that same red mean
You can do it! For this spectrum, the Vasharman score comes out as 9.6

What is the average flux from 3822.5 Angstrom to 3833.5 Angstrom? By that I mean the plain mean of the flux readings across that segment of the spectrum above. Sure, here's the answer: 10.9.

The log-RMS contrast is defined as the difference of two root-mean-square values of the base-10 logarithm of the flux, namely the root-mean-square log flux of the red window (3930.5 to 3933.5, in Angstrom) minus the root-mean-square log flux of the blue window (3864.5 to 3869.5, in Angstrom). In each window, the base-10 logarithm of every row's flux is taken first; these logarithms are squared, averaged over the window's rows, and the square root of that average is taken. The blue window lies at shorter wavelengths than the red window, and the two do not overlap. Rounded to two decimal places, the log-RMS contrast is 0.02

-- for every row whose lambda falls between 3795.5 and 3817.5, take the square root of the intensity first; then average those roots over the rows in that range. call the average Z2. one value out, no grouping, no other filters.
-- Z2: 3.46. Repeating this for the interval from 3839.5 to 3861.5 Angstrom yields 3.20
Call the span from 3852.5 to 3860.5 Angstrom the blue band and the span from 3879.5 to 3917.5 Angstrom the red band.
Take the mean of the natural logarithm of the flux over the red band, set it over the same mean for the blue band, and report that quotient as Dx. 0.993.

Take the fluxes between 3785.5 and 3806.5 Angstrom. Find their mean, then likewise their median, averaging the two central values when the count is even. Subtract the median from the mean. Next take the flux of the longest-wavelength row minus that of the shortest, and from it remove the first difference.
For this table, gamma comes -0.20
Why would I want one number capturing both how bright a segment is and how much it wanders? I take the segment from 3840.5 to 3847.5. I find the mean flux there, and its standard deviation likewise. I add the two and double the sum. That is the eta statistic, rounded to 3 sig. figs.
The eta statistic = 21.3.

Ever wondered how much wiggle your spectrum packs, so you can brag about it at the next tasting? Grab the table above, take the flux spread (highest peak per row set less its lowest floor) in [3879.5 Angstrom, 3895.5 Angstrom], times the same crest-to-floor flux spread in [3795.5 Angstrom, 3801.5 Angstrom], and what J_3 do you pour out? 1.1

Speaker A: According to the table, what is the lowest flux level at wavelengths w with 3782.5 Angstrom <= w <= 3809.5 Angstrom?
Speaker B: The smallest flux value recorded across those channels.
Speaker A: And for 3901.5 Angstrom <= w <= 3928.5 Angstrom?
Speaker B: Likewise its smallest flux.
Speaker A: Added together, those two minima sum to 19.9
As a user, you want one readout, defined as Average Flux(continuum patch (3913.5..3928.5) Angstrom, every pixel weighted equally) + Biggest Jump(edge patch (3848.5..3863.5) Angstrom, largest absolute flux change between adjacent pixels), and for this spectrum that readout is 10.9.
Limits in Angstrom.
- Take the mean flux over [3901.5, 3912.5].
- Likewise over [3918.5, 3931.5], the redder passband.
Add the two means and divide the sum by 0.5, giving 39.5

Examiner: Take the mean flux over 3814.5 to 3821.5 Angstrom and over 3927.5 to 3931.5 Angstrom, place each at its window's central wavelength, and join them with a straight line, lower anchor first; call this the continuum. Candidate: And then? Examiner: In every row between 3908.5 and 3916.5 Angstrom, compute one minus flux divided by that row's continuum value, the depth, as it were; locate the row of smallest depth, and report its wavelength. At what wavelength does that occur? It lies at 3916.0 Angstrom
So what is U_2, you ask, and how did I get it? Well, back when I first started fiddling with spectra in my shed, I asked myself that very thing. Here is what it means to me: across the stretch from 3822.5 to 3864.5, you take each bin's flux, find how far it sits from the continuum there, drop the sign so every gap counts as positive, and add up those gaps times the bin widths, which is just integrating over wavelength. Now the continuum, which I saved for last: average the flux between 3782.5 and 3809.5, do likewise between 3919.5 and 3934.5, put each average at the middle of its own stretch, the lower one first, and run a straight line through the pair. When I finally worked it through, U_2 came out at 50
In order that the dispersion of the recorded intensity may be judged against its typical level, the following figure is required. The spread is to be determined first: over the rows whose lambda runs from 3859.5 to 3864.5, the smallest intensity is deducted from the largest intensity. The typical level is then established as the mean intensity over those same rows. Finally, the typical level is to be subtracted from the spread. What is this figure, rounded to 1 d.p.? -8.7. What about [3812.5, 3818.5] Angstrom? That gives -8.3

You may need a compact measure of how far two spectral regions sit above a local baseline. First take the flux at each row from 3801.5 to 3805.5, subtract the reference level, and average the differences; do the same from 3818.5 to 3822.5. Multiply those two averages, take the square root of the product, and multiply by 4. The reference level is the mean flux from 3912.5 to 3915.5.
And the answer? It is 5.3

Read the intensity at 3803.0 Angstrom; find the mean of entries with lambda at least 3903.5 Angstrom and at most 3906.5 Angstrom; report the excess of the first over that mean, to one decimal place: 2.0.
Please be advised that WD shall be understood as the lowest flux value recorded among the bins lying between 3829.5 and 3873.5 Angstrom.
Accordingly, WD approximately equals 8.825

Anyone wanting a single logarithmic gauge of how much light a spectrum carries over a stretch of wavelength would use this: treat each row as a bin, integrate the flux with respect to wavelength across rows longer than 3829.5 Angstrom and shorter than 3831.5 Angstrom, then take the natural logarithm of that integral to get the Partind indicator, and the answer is 3.1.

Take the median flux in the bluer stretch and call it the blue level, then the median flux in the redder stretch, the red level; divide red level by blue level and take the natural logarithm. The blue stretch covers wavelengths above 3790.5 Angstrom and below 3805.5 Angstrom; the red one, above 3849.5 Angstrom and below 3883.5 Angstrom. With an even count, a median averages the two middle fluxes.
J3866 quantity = -0.22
